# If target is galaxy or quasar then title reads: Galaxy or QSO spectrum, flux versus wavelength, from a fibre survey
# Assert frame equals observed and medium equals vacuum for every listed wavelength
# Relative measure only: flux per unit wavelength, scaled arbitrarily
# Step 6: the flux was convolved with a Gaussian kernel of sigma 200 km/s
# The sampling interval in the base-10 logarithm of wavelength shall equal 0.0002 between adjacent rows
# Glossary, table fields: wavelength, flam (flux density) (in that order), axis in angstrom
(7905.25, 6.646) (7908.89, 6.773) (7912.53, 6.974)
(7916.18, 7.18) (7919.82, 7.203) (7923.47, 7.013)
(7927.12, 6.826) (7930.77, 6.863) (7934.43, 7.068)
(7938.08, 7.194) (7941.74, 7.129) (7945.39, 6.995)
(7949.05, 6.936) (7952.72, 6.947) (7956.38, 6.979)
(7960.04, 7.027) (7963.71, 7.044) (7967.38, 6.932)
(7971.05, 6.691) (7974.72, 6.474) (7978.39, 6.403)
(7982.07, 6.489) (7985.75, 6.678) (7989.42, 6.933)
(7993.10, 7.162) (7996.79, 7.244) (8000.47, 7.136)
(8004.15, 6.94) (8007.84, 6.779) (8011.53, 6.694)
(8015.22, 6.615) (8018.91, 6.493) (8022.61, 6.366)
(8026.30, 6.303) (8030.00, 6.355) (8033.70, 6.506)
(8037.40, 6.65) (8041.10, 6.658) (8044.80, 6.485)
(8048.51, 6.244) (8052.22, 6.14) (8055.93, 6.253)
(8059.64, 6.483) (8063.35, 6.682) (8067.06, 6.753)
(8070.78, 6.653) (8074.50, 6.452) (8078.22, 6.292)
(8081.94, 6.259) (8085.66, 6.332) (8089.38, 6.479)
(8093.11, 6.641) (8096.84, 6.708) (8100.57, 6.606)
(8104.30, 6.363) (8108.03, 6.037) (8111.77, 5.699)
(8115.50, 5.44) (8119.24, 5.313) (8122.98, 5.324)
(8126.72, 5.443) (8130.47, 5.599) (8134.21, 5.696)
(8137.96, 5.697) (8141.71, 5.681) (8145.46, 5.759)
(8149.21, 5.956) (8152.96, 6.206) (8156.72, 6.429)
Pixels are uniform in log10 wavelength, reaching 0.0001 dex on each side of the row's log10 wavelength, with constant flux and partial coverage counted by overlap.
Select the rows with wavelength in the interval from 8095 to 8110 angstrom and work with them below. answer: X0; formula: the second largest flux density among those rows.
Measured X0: 6.606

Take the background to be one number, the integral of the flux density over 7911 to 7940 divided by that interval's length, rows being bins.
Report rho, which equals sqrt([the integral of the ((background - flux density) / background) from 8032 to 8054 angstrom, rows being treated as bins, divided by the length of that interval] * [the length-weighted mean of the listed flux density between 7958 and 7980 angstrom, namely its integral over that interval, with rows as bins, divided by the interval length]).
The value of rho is 0.75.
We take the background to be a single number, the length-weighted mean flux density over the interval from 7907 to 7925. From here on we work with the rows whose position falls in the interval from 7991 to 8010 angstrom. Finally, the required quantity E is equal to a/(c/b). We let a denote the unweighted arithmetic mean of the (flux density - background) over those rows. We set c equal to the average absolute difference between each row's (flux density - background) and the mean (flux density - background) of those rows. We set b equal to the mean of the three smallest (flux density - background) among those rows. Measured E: 0.0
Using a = 0.0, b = -0.1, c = 0.154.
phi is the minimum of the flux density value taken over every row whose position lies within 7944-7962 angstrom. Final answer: 6.936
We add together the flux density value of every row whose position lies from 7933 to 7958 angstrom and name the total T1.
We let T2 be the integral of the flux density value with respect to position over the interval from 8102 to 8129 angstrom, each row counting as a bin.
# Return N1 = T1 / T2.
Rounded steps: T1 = 49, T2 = 153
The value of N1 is 0.321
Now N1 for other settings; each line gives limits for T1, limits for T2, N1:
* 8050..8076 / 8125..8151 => 0.307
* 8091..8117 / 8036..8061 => 0.271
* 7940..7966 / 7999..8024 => 0.292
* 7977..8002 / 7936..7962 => 0.263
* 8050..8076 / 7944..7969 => 0.260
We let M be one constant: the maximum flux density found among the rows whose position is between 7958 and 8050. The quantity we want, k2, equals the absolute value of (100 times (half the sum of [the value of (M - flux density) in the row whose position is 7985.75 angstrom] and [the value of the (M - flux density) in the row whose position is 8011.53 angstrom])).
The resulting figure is 56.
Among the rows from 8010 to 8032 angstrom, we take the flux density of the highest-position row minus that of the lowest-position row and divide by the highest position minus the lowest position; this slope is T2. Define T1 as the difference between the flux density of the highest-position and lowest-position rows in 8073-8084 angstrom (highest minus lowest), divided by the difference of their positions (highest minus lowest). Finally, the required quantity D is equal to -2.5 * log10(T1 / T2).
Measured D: -0.4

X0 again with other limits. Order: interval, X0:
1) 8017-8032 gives 6.366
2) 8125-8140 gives 5.696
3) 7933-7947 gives 7.129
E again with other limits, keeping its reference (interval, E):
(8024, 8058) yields 3.3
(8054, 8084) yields 2.5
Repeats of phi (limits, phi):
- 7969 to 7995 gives 6.403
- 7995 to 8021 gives 6.493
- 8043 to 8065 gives 6.14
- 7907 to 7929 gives 6.773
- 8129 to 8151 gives 5.599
